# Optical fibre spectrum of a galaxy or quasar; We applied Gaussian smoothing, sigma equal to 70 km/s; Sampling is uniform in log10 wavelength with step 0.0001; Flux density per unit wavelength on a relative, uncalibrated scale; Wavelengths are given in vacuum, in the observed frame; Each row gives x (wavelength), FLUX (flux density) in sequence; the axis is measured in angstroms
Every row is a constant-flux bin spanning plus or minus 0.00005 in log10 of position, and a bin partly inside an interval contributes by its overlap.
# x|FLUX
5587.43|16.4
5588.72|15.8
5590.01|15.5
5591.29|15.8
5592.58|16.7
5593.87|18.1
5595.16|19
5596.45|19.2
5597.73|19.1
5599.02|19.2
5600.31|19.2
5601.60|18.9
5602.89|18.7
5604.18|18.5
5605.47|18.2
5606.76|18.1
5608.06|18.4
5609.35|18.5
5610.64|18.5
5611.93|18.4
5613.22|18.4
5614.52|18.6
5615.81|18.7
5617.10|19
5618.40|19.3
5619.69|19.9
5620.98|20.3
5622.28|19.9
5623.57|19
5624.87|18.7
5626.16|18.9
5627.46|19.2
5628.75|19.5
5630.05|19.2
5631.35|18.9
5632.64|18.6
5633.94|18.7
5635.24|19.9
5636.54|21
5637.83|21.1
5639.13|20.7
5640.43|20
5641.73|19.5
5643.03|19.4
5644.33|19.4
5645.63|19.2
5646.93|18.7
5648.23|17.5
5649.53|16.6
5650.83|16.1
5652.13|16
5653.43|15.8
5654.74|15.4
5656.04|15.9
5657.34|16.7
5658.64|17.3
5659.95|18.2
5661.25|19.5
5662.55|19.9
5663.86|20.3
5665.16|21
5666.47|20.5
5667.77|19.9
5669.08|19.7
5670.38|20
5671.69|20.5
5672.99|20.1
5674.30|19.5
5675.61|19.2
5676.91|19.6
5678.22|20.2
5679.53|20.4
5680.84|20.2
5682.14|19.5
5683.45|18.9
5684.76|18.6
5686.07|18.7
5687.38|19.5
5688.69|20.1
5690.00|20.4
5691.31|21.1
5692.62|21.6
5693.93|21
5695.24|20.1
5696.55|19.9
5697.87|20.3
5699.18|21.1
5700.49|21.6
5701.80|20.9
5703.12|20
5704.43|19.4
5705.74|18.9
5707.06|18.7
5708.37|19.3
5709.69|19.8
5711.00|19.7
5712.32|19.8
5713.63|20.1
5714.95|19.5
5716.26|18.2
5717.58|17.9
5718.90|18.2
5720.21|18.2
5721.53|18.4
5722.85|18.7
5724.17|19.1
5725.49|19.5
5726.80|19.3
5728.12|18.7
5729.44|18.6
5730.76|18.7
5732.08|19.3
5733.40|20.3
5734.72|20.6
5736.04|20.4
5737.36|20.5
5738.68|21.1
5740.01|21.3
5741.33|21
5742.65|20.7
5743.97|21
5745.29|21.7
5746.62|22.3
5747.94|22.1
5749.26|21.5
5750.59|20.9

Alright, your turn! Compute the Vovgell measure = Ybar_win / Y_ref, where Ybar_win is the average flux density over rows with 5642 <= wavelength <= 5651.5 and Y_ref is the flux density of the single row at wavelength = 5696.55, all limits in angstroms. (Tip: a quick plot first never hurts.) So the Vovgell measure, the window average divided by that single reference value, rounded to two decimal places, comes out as 0.91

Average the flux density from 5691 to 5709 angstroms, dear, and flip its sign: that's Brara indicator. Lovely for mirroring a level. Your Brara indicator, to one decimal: -20.3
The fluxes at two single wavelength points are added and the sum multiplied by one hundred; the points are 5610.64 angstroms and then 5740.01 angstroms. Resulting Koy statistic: 3980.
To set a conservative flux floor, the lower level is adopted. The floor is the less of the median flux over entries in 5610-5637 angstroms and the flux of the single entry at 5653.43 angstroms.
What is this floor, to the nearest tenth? 15.8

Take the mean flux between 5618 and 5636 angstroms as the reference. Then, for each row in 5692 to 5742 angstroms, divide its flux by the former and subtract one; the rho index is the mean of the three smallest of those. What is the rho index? -0.06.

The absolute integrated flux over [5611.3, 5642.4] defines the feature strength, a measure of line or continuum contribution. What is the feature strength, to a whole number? 603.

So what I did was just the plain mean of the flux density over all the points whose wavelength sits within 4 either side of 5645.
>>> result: 18.9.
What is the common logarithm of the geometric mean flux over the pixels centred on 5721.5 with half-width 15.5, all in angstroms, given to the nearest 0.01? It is 1.28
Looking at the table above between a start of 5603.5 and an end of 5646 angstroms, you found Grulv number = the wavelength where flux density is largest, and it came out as 5637.83 angstroms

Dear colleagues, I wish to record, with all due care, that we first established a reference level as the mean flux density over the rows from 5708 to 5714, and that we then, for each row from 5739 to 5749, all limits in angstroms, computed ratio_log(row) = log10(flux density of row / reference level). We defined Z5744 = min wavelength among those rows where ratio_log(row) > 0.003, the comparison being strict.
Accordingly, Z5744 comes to 5740.01 angstroms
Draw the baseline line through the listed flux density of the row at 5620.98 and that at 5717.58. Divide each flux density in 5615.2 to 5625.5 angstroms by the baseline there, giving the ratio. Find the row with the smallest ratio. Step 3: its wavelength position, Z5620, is 5615.81 angstroms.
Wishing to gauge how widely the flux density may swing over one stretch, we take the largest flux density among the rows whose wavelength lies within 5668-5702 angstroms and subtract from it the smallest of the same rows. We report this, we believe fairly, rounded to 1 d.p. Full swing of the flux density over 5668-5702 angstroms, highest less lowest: 3.0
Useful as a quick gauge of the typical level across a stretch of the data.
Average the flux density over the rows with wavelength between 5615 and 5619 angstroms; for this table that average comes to 19.0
